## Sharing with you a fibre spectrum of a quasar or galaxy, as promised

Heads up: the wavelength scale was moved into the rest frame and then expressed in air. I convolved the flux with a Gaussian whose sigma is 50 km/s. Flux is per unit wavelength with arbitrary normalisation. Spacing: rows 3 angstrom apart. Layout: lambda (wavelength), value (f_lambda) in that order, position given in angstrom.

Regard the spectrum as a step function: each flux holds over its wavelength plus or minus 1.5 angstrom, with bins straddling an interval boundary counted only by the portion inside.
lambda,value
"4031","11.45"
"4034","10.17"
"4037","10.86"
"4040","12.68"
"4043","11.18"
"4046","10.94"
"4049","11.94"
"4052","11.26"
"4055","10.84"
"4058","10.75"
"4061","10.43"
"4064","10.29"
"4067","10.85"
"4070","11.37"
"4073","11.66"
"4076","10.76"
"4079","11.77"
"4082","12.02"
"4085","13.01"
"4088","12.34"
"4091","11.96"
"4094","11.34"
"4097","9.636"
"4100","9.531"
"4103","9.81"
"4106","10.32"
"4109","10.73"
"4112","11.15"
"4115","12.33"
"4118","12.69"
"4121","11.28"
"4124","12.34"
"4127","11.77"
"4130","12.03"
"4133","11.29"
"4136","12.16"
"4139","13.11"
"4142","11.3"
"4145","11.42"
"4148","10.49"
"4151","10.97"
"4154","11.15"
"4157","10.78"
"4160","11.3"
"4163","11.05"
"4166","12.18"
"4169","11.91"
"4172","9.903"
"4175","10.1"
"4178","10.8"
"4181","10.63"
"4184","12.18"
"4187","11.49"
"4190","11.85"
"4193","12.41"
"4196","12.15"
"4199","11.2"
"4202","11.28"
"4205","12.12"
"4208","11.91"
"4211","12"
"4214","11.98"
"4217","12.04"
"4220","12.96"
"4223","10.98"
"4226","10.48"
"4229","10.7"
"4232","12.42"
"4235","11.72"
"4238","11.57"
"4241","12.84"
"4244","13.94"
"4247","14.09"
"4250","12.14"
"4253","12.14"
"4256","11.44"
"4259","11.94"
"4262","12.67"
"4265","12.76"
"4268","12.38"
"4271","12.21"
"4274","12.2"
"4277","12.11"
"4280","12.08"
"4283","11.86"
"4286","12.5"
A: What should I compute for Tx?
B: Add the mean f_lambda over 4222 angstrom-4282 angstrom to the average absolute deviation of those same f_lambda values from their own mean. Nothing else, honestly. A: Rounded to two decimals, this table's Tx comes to 12.77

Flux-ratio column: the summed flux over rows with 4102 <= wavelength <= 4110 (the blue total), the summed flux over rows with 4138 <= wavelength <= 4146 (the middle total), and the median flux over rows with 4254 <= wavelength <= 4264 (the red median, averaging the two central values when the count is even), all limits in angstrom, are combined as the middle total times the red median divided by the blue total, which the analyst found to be 13.9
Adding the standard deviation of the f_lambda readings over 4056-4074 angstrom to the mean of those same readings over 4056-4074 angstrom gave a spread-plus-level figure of 11.4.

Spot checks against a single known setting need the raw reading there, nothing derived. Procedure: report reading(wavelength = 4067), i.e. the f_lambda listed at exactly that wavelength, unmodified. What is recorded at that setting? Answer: 10.85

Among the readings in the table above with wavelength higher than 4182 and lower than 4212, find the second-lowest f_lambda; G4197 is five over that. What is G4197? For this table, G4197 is 0.443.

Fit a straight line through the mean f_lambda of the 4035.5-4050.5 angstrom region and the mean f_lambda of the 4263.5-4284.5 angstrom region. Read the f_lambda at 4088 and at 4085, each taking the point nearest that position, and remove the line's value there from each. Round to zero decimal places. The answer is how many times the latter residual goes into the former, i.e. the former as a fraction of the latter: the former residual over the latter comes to 1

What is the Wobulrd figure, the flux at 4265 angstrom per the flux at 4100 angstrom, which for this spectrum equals 1.34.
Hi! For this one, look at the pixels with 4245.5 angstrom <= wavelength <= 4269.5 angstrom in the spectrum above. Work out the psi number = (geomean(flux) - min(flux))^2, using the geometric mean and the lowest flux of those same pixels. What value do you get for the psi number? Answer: 1.0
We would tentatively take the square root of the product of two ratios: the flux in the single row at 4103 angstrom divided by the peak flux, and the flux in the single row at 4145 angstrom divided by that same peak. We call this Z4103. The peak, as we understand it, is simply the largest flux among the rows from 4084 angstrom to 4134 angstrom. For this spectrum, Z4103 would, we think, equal 0.814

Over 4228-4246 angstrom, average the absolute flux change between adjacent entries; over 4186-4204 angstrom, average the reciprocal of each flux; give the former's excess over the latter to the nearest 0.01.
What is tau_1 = 0.90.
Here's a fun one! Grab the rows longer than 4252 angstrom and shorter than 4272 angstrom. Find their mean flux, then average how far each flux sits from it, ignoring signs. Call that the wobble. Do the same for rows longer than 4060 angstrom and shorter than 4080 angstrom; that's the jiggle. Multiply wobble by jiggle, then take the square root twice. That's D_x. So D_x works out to 0.64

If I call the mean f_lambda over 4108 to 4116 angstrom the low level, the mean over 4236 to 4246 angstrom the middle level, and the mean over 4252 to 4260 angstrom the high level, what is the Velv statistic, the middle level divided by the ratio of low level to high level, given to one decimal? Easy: 13.3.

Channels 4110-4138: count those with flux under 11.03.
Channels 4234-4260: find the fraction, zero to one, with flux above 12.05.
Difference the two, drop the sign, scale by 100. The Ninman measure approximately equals 56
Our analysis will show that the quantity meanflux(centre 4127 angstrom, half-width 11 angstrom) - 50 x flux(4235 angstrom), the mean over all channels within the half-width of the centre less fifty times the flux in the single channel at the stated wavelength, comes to -574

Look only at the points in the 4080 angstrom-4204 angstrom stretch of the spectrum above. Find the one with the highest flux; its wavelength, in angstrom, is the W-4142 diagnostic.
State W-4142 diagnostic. 4139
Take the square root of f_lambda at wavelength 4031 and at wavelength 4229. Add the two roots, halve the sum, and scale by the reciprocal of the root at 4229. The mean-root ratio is 1.02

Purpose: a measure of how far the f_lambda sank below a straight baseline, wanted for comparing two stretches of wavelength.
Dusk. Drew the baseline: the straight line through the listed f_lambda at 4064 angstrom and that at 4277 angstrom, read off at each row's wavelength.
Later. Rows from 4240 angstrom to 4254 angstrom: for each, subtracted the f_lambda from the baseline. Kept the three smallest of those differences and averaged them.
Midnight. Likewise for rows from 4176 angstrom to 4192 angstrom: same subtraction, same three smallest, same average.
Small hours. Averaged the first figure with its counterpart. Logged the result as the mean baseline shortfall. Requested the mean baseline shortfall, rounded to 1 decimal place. -1.1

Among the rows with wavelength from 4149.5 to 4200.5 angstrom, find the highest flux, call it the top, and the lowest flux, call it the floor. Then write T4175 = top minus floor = 2.51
